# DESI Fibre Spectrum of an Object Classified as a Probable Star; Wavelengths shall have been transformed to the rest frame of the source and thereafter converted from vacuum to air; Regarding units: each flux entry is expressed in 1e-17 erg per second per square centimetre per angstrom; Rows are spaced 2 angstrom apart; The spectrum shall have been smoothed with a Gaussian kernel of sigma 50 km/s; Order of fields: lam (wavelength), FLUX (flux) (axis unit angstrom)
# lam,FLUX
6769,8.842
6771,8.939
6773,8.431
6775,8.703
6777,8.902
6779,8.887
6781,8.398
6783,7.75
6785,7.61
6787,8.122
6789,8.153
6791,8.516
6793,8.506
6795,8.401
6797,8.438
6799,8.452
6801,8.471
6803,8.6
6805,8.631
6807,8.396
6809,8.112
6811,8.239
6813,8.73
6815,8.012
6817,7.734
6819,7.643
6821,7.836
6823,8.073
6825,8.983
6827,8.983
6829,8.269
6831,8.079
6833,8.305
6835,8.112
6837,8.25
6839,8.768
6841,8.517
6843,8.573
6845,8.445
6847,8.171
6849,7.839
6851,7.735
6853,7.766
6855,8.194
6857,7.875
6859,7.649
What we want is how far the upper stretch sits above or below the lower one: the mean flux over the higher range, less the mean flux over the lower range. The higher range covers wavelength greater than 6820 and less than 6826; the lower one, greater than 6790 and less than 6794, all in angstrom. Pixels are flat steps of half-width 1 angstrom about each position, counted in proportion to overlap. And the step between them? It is -0.21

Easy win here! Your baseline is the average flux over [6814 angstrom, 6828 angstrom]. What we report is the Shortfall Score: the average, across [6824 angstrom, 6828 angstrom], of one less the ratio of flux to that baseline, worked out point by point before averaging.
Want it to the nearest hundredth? -0.10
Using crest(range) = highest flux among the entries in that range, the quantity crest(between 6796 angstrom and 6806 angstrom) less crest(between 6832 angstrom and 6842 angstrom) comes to -0.14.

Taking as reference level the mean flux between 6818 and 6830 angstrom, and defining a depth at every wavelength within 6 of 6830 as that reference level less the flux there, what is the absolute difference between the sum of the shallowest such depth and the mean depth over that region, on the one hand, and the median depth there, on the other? 0.9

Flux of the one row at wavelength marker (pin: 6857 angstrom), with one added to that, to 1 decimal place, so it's 8.9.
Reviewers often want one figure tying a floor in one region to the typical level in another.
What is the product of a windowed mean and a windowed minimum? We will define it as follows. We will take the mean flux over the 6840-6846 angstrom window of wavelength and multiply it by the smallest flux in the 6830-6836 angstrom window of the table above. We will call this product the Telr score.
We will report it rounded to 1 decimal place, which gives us 68.8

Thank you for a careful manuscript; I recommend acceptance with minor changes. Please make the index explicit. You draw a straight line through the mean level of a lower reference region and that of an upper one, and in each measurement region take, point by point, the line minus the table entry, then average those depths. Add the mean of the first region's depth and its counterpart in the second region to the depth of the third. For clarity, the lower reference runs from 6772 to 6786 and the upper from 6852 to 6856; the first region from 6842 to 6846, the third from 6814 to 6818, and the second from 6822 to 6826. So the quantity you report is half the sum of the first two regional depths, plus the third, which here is -0.1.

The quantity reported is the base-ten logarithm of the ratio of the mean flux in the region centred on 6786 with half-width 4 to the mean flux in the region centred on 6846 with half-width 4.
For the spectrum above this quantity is -0.019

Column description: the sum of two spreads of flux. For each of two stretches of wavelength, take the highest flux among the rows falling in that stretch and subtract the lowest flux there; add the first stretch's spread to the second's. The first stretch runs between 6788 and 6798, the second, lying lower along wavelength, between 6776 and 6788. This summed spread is 1.7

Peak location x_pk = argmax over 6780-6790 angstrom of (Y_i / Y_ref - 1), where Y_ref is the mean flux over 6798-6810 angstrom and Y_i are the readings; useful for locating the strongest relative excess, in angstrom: 6781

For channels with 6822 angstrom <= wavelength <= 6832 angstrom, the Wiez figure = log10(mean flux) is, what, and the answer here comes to 0.928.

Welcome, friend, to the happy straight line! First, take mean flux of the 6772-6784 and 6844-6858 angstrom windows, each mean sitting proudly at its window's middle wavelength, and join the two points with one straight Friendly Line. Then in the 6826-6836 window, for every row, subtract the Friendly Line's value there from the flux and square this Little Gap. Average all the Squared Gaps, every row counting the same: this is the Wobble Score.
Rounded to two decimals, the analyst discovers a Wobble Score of 0.14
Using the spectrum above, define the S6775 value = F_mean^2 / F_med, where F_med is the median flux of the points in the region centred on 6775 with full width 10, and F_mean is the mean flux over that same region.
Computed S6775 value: 8.66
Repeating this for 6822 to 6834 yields 8.61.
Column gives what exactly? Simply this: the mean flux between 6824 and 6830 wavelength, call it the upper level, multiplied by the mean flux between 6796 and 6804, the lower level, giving 74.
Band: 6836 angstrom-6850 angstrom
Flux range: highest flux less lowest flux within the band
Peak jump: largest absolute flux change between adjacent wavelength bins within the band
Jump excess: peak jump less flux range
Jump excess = -0.411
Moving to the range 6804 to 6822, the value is -0.369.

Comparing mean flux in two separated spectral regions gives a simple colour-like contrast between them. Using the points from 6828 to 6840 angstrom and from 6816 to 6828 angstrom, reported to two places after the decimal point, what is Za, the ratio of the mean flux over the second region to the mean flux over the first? 0.99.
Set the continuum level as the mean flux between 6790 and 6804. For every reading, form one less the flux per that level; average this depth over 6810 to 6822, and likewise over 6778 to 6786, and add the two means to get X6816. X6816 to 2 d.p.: 0.09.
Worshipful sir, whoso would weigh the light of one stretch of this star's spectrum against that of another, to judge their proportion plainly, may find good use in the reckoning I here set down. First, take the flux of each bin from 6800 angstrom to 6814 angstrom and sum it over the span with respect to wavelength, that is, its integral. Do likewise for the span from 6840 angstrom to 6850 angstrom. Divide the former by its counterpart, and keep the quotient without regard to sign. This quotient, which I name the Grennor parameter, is 1.4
